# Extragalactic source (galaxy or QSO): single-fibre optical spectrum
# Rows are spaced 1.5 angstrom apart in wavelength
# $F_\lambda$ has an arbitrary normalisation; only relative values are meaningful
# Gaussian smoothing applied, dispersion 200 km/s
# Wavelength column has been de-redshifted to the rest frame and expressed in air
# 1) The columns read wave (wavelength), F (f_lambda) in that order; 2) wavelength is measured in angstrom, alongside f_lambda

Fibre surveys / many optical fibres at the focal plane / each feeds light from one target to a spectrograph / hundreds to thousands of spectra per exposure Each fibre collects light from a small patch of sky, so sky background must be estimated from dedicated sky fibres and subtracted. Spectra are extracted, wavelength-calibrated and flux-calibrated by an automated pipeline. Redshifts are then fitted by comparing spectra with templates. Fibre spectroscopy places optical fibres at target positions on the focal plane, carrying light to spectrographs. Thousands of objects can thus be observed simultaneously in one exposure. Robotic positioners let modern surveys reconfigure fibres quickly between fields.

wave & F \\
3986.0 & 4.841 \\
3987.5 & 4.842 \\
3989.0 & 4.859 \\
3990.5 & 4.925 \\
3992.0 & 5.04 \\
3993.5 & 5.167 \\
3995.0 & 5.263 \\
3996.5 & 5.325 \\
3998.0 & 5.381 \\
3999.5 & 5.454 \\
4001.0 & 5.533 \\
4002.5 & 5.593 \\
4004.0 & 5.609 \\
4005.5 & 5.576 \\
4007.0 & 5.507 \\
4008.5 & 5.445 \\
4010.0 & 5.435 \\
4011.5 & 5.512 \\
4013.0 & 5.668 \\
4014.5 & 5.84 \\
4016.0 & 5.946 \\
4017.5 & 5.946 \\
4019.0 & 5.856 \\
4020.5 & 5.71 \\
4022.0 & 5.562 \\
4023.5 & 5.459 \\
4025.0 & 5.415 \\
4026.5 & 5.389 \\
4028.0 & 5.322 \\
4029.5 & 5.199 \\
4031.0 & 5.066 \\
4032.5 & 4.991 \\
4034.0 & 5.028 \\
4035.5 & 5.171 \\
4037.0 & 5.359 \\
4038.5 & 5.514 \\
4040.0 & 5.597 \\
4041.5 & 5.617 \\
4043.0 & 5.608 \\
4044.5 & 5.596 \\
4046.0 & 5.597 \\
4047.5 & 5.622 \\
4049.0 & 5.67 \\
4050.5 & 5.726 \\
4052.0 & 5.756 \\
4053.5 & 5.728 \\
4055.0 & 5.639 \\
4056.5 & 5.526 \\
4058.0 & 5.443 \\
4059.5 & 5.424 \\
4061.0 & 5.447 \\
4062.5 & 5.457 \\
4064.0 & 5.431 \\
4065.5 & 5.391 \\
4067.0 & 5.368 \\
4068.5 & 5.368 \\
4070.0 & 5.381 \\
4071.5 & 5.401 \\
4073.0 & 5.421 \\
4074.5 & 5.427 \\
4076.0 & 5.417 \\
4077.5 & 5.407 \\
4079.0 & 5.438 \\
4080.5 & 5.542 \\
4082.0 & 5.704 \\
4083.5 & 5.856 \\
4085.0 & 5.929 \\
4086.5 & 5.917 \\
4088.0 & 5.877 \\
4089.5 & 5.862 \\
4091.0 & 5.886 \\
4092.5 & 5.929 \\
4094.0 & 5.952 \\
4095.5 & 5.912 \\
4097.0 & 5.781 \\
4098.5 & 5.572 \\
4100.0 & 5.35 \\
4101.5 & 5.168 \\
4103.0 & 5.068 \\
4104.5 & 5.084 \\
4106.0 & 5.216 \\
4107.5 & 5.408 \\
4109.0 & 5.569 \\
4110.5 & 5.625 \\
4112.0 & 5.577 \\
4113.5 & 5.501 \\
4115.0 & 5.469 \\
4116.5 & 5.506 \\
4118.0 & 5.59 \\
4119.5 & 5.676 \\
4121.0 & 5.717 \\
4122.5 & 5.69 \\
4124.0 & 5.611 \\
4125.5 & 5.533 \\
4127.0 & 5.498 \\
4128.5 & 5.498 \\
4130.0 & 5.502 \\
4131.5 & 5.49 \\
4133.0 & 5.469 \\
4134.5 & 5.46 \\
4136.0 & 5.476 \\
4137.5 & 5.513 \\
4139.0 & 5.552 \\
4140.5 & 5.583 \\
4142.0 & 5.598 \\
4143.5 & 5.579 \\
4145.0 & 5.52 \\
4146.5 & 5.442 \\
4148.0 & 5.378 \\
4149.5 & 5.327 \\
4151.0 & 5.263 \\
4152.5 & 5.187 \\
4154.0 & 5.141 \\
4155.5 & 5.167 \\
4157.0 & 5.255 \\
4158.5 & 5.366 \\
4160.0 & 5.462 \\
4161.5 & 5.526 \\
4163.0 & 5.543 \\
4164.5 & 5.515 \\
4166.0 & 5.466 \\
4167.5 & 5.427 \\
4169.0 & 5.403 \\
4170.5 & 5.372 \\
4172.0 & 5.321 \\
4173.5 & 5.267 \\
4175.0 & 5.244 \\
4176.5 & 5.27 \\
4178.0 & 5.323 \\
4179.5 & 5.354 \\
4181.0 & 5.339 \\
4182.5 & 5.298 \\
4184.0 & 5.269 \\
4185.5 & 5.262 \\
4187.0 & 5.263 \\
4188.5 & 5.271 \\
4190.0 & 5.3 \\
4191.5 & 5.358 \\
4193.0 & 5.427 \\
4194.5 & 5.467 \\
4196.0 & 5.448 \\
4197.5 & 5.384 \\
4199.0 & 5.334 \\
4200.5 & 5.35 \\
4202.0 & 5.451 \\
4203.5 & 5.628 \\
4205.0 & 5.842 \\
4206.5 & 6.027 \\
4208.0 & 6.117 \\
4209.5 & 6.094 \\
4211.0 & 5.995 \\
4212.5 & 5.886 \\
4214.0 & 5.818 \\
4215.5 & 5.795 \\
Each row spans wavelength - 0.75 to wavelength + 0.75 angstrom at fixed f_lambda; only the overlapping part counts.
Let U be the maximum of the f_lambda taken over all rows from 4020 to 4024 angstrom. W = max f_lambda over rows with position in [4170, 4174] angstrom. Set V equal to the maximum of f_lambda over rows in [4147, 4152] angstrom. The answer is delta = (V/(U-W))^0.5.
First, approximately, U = 5.71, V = 5.378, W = 5.372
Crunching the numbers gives 4.0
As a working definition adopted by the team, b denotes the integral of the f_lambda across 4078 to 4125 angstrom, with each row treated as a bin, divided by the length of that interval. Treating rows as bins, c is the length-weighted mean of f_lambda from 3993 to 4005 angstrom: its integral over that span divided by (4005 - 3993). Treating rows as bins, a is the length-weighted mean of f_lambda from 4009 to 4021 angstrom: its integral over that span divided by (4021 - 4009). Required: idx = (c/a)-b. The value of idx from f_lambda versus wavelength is -4.66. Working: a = 5.73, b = 5.61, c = 5.42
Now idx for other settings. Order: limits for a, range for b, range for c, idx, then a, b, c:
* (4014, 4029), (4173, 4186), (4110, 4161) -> -4.32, 5.63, 5.29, 5.48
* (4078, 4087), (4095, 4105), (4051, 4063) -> -4.44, 5.72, 5.42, 5.56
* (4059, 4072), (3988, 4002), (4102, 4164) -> -4.21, 5.41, 5.22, 5.45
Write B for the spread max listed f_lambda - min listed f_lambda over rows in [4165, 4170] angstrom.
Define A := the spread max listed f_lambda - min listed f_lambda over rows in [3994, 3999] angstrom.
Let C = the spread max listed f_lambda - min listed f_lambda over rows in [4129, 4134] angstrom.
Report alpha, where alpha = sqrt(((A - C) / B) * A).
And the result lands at 0.4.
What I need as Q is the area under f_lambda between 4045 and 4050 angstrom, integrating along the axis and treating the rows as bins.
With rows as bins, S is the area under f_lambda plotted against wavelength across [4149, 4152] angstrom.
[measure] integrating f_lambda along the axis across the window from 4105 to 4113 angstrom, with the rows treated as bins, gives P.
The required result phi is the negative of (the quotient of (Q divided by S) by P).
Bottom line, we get -0.041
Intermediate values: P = 44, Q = 28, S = 16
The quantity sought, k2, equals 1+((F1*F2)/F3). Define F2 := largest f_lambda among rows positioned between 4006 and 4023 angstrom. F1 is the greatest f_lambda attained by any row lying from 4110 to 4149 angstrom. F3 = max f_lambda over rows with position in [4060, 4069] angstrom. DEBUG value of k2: 7.2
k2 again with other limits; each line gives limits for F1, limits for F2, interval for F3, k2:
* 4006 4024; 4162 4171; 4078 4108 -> 6.5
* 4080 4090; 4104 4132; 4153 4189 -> 7.1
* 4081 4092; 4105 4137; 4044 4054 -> 6.9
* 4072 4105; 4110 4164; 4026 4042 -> 7.1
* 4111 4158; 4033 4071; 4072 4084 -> 6.6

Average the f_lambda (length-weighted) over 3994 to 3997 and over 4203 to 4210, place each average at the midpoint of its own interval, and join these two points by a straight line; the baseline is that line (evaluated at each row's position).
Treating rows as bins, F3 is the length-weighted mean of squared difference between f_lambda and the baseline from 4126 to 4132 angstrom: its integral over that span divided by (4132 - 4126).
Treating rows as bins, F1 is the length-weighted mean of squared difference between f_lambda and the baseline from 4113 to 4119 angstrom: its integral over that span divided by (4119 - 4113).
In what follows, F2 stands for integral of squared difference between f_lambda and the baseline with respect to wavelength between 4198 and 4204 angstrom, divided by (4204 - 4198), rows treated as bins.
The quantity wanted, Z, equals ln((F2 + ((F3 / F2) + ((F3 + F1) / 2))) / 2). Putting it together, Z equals -1.5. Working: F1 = 0.02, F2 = 0.26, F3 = 0.04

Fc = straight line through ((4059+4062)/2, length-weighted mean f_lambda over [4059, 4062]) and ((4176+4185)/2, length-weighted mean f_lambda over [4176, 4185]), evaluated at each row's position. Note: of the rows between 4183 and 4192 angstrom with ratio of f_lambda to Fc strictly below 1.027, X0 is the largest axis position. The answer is 4191.5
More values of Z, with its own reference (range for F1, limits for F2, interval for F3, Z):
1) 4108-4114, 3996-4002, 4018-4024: 0.8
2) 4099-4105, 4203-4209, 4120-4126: -1.7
